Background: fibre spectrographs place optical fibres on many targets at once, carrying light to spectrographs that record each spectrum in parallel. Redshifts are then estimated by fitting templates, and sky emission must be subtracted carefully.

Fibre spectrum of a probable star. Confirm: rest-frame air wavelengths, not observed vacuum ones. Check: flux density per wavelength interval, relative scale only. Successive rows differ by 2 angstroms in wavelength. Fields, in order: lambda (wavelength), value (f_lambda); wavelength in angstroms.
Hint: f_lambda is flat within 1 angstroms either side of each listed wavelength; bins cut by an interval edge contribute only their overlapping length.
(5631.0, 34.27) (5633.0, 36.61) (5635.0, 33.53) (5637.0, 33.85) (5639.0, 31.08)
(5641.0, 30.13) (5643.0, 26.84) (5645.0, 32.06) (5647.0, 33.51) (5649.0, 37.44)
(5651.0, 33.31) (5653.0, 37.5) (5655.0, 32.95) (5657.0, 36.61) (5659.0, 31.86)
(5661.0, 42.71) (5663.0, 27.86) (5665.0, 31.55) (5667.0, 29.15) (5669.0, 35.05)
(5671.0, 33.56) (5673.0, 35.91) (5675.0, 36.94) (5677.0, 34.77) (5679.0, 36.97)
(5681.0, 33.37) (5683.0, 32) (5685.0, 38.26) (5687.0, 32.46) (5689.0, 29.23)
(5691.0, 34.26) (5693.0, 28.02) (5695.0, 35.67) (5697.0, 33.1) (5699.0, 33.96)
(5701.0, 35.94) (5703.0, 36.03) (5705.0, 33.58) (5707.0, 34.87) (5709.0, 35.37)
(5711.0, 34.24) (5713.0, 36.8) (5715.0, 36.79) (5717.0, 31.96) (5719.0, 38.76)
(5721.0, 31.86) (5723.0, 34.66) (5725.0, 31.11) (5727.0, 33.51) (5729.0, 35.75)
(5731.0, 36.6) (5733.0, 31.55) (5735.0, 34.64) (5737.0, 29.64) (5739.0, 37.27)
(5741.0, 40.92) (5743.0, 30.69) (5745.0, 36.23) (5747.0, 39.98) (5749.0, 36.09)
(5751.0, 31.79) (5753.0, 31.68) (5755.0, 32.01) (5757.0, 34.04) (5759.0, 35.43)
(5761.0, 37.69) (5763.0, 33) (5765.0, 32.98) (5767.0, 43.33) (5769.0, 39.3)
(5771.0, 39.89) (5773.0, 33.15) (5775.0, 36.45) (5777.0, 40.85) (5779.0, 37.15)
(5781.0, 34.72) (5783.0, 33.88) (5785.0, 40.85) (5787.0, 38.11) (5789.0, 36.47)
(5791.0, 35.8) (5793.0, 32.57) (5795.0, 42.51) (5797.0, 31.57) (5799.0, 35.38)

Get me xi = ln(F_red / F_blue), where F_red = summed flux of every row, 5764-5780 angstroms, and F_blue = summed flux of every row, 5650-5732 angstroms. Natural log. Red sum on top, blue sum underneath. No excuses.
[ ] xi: -1.5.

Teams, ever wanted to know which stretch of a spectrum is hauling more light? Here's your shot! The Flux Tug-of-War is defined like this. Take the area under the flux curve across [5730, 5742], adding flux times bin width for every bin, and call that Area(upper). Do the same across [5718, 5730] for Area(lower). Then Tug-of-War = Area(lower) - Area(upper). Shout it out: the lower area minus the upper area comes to -10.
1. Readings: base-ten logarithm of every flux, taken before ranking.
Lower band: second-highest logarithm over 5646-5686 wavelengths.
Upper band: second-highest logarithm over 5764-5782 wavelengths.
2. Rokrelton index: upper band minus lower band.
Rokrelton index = 0.03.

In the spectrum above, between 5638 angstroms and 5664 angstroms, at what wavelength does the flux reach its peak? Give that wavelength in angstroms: 5661.0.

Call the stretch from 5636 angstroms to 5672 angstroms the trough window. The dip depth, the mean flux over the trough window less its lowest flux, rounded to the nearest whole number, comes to 6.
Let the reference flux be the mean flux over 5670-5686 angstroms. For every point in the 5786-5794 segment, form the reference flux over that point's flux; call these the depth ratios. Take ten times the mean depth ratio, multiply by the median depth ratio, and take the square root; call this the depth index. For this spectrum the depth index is 3.10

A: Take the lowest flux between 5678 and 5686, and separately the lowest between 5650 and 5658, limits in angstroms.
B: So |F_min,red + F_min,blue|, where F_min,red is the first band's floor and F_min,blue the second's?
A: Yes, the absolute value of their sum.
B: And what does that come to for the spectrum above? 65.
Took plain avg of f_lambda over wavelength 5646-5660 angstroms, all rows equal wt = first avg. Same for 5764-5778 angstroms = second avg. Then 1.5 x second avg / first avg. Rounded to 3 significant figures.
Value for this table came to 1.64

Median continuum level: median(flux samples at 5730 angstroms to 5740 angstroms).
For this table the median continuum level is 35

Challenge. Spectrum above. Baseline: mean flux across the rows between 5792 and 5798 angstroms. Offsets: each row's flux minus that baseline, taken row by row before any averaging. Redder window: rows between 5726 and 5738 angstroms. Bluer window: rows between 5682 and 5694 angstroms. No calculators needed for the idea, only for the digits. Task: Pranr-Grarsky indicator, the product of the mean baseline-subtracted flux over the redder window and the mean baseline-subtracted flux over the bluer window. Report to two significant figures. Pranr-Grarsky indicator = 6.2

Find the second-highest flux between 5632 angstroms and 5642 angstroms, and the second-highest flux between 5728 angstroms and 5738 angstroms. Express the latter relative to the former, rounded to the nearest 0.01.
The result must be 1.06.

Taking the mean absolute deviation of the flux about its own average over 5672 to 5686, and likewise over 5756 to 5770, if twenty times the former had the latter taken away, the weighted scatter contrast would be 32.6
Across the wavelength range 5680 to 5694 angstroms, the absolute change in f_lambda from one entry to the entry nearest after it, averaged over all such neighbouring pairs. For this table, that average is 4.7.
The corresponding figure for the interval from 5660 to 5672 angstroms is 5.7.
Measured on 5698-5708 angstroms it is 1.5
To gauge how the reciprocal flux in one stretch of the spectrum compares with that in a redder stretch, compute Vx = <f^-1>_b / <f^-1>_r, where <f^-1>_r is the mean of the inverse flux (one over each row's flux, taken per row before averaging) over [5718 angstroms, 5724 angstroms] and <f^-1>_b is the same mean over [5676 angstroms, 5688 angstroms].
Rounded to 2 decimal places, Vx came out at 1.01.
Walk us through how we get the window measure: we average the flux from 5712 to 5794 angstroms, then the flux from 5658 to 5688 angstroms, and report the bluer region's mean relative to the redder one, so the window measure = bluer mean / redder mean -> 0.96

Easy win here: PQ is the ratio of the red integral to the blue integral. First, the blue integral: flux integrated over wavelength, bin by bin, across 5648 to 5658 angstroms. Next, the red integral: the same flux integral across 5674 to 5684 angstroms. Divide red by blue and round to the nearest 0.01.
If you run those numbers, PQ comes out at 0.98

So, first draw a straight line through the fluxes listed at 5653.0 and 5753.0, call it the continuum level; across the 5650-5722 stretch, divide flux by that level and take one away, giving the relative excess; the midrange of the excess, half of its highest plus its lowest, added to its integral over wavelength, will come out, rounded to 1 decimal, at -2.6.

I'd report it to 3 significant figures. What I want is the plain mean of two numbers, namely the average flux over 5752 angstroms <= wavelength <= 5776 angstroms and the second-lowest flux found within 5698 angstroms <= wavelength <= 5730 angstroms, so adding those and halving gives 33.8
